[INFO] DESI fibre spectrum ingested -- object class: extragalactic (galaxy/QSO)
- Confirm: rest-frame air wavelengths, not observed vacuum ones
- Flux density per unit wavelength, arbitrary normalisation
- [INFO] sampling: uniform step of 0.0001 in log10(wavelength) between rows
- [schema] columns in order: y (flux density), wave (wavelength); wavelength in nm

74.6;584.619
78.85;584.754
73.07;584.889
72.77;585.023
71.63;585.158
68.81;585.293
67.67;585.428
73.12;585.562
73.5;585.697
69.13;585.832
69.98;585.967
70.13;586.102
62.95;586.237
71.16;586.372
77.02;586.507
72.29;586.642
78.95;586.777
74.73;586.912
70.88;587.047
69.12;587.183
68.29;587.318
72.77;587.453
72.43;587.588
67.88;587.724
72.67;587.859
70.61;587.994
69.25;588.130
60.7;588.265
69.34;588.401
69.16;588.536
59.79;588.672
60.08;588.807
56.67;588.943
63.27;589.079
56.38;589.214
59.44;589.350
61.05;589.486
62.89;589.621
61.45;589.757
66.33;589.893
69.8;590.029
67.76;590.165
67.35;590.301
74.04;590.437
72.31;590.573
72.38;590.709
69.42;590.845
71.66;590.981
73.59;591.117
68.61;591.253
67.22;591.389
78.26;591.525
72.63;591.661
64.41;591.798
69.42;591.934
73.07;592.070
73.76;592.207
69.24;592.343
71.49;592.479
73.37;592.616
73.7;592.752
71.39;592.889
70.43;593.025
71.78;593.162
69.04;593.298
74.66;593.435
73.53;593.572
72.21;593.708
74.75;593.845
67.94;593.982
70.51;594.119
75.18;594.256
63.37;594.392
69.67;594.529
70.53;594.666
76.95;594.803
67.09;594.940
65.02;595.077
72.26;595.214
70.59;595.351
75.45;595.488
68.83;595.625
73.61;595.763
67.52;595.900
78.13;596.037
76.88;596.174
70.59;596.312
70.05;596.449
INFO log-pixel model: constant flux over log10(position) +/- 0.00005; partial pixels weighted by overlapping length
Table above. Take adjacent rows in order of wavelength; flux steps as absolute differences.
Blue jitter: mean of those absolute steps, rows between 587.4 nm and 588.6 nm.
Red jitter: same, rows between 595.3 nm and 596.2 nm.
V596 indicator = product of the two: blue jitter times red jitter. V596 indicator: 21.7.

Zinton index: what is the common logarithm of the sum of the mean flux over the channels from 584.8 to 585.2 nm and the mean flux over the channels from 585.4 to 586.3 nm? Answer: 2.15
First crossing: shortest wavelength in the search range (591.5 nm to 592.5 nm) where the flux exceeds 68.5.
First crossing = 591.525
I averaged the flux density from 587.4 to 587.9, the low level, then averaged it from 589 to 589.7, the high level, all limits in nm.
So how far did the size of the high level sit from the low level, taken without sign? 11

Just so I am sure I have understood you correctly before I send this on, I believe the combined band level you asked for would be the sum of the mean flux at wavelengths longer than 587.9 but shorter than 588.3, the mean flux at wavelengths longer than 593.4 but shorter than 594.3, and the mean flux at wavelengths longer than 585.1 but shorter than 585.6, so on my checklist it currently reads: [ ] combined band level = 210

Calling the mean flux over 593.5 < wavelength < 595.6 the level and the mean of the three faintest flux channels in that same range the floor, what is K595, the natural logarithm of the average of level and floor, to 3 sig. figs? 4.22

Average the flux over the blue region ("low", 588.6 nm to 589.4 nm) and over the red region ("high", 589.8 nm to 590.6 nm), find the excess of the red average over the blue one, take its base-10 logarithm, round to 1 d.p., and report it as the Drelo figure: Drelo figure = 1.0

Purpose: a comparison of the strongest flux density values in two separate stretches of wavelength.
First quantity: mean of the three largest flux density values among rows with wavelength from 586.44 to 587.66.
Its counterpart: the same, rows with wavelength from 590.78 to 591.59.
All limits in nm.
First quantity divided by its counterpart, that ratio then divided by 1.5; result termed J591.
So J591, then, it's 0.69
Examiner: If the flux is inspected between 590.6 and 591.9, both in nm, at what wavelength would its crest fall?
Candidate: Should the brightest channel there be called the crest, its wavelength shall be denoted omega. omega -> 591.525 nm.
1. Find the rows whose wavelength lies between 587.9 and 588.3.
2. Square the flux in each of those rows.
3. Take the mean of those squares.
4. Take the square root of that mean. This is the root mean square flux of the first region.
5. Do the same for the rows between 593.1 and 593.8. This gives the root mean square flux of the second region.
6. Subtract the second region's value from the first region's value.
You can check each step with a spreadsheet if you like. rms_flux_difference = -5.3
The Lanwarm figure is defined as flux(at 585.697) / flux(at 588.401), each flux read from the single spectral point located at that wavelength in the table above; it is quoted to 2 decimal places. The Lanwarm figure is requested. 1.06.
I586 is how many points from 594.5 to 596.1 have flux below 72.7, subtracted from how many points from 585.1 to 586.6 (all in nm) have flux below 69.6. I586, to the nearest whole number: -4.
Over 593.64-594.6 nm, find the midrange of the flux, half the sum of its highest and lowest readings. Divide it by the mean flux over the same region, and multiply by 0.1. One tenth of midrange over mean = 0.0982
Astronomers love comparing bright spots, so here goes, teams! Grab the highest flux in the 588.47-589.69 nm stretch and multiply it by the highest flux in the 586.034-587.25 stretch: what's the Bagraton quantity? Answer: 5460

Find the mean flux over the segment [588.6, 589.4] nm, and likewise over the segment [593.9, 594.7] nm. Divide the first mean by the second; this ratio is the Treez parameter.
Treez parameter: 0.85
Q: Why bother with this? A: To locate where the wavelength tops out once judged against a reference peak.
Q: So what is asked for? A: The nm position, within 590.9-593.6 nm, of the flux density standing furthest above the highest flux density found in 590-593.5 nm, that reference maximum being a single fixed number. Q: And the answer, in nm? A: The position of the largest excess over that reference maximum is 591.525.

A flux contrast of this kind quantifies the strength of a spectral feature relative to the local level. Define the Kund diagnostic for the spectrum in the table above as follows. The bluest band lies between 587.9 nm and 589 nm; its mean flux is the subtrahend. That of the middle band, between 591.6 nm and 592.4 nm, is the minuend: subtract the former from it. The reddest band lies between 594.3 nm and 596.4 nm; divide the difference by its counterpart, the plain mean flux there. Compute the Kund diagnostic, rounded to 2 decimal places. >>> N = 0.08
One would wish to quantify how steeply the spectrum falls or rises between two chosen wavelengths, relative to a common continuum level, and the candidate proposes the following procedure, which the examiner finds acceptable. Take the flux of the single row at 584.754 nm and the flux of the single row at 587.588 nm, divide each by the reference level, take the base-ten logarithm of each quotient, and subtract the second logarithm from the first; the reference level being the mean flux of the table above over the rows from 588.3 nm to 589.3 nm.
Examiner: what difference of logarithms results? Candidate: 0.04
